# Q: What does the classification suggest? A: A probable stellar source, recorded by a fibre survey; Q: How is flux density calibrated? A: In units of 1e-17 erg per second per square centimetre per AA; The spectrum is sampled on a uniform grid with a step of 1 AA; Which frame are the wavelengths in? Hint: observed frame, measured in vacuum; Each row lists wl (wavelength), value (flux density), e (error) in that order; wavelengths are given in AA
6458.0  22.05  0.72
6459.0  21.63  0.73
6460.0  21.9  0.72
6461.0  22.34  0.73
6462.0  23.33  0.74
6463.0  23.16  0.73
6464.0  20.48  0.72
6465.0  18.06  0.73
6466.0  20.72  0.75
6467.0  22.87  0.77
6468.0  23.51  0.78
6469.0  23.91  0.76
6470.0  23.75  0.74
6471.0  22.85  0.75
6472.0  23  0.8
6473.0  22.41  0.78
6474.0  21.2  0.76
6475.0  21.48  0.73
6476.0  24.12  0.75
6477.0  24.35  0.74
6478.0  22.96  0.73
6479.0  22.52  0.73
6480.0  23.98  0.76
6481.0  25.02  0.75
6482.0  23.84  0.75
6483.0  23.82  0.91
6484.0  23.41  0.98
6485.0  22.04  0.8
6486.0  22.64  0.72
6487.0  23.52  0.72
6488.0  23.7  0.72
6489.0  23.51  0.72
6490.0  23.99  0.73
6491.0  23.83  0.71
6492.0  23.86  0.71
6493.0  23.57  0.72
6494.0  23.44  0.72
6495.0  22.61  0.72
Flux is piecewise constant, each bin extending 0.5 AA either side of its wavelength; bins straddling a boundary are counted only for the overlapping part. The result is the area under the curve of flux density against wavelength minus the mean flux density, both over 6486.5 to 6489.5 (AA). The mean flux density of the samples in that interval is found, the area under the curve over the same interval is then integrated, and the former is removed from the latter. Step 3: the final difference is 47.2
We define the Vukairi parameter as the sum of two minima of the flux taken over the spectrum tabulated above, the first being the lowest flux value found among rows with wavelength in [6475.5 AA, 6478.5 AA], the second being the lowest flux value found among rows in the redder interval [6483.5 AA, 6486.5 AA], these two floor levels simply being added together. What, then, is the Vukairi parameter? 45.0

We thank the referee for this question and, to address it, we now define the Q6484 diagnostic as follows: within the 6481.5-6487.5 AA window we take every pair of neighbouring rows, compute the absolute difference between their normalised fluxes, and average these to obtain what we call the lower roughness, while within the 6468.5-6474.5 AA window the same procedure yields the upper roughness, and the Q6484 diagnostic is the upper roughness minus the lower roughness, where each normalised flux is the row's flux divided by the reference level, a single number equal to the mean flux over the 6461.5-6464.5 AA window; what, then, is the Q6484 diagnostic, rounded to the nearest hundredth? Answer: 0.00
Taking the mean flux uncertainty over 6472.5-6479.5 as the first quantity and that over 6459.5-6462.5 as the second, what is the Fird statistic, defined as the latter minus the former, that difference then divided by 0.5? -0.03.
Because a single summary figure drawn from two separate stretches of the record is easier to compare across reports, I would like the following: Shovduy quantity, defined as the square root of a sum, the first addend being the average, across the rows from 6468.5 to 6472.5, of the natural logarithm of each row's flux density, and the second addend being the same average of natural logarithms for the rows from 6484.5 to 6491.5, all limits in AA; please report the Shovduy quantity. 2.51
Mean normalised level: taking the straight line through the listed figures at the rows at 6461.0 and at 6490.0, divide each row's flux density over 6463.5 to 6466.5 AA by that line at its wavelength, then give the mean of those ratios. 0.88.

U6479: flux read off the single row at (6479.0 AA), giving 22.52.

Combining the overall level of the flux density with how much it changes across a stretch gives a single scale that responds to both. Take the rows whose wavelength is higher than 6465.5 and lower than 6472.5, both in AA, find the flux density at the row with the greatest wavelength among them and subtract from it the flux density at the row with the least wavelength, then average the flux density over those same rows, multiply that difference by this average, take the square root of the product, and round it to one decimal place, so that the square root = 7.2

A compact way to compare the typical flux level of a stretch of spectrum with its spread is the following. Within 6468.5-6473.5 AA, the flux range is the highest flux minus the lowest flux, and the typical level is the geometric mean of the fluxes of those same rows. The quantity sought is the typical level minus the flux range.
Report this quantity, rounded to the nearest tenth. 21.7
